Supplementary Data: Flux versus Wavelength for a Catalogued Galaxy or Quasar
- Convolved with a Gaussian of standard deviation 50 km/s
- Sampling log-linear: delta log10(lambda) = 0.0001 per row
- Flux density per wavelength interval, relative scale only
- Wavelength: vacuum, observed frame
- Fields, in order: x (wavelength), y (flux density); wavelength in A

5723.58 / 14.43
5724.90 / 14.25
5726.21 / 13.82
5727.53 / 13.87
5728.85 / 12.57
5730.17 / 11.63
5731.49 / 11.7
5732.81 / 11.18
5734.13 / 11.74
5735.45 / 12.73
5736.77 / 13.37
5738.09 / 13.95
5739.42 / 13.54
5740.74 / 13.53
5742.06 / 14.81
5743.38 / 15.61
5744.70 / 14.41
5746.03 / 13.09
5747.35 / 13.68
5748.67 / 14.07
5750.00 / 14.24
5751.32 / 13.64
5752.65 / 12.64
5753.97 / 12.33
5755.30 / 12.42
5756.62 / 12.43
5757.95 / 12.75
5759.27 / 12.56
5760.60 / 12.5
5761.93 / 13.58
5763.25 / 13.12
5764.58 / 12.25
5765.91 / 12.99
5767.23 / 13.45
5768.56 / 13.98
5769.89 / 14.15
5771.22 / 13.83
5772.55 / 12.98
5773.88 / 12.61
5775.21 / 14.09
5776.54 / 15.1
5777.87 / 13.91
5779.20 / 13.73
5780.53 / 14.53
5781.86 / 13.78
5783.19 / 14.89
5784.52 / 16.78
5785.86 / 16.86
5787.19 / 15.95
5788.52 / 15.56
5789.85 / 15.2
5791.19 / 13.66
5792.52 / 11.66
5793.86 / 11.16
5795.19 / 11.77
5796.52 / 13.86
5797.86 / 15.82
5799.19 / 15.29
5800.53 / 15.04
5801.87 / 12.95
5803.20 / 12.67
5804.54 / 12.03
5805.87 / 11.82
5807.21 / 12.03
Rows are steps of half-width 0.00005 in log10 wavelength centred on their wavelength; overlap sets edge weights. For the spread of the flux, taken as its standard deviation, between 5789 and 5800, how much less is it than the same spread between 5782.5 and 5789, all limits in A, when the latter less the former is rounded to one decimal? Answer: -1.0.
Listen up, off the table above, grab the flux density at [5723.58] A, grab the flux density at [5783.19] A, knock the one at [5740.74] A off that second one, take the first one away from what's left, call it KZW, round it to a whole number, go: -13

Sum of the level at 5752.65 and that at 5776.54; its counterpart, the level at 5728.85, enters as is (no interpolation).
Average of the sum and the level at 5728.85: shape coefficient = 20.2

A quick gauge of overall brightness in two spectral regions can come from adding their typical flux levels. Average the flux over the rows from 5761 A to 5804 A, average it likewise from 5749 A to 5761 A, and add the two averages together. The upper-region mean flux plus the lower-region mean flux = 26.8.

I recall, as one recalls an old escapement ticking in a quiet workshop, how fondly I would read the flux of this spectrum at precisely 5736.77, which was 13.37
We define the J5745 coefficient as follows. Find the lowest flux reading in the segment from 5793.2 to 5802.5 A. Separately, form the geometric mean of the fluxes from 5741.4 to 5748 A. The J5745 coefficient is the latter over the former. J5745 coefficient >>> 1.28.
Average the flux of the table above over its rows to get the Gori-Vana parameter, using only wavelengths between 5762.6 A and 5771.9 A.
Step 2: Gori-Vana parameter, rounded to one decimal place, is 13.4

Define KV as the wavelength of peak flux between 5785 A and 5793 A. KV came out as 5785.86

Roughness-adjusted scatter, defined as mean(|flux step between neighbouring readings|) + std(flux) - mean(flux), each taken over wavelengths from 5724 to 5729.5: -12.4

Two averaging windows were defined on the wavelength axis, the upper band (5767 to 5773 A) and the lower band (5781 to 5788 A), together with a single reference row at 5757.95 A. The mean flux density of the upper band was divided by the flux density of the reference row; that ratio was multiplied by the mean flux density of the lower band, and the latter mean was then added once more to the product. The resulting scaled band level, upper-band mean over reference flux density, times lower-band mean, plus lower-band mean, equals 32.4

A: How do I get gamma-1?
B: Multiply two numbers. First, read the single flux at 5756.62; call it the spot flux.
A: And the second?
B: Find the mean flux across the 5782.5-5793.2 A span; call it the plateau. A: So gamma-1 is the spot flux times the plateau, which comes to 187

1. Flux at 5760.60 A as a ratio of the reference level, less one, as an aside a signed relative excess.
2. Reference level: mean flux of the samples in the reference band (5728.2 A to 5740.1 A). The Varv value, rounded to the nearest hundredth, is 0.00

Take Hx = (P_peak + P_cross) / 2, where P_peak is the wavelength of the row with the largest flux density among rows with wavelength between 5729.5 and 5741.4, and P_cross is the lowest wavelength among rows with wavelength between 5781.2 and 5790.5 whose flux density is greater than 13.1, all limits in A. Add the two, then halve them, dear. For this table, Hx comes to 5760.0 A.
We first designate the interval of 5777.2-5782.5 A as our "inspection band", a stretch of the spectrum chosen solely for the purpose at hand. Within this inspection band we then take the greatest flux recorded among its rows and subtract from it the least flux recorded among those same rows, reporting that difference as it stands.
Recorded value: 0.8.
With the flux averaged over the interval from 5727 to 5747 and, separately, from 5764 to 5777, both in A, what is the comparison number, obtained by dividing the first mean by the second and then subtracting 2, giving -1.03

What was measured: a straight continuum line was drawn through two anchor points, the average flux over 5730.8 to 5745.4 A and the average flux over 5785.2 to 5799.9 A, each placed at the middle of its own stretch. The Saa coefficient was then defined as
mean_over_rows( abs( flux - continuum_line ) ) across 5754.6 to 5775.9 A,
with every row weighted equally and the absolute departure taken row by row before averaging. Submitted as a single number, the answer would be 0.75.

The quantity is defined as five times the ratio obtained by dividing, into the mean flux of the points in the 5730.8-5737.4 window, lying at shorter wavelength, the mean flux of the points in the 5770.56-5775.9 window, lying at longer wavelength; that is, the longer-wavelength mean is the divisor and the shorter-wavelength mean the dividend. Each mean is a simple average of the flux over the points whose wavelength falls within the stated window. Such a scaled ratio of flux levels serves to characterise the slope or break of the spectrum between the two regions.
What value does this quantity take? 4.54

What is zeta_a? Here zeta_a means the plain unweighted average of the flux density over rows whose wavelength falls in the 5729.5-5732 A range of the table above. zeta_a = 11.7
